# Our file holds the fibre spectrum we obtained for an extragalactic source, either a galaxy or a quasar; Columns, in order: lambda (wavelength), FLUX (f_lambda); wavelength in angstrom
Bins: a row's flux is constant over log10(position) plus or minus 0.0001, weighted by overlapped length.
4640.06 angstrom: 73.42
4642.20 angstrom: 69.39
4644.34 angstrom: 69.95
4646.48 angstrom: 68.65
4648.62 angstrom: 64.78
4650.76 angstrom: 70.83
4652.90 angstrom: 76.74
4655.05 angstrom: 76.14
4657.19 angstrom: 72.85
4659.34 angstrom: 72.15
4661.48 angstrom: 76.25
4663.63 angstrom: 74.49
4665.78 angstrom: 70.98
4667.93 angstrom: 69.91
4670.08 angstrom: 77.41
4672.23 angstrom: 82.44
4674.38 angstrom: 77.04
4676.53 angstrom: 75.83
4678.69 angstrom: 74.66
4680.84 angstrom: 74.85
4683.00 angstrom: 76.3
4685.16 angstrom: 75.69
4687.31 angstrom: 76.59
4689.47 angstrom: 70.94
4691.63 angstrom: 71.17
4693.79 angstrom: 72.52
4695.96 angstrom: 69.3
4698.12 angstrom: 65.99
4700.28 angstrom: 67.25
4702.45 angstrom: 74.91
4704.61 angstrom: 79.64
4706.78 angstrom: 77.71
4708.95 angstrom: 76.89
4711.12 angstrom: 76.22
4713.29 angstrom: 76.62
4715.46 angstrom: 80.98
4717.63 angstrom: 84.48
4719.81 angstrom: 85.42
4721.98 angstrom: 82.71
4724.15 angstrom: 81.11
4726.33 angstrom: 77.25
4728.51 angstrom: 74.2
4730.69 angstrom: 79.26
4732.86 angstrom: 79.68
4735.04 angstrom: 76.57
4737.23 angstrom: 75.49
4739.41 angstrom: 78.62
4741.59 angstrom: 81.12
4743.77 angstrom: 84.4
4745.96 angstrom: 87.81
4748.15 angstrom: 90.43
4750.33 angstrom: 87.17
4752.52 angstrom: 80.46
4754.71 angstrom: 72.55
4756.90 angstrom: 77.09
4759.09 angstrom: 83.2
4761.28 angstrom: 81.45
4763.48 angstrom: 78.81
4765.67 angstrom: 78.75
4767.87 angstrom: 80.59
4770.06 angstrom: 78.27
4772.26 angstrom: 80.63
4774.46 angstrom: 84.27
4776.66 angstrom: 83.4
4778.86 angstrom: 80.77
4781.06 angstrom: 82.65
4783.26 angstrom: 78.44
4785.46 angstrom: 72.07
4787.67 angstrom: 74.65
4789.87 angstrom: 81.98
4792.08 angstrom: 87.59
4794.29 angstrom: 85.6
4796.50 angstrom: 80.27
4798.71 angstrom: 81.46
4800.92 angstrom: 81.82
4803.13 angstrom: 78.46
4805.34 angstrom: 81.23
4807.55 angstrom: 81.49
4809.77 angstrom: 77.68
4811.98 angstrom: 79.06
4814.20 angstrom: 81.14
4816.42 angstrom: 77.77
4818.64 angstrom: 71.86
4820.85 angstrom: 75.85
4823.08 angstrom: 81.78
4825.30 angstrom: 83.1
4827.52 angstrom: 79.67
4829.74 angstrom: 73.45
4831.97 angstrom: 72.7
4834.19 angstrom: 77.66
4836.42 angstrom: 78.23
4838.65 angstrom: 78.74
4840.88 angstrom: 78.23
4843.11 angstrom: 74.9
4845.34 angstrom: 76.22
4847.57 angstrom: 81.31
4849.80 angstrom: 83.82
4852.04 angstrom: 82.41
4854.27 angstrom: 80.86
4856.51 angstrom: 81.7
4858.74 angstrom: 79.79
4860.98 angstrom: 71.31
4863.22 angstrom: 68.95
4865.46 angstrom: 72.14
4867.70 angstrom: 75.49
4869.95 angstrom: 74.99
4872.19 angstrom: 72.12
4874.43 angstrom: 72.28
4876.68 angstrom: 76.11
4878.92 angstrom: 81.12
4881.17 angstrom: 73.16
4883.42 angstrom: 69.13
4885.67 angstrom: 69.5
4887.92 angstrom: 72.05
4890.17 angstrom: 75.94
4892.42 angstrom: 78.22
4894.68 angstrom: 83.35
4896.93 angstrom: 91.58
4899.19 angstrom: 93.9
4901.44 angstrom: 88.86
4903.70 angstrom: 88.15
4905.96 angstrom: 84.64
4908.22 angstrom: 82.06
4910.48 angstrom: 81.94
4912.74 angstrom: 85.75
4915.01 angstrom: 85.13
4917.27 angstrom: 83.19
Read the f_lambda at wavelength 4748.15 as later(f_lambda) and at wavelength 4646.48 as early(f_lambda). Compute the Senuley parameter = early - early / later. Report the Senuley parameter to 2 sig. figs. 68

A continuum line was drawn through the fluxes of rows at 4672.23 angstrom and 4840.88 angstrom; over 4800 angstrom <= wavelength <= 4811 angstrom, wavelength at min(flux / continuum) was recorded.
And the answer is 4809.77 angstrom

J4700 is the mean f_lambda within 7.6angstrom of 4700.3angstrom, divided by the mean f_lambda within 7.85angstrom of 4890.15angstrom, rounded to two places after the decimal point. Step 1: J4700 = 0.94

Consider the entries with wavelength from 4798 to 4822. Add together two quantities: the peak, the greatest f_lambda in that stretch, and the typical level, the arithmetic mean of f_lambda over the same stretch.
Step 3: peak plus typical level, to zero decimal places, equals 161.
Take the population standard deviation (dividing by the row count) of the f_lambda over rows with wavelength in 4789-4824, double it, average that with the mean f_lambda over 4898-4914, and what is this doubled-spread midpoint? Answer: 46.8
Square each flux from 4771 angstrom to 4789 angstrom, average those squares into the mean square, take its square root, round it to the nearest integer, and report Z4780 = 80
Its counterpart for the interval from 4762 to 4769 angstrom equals 79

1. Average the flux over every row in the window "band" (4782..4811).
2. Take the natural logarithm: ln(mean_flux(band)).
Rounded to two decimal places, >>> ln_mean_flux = 4.38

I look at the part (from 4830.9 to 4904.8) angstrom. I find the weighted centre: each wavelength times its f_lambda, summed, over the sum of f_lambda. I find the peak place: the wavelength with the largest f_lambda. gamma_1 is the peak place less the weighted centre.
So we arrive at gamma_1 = 31.0 angstrom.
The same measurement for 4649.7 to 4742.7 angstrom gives 23.1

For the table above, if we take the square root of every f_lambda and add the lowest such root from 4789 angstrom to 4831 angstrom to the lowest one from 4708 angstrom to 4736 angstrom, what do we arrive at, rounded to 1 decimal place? 17.1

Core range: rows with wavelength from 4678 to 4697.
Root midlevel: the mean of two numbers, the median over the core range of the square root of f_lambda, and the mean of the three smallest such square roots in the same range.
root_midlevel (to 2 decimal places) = 8.52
